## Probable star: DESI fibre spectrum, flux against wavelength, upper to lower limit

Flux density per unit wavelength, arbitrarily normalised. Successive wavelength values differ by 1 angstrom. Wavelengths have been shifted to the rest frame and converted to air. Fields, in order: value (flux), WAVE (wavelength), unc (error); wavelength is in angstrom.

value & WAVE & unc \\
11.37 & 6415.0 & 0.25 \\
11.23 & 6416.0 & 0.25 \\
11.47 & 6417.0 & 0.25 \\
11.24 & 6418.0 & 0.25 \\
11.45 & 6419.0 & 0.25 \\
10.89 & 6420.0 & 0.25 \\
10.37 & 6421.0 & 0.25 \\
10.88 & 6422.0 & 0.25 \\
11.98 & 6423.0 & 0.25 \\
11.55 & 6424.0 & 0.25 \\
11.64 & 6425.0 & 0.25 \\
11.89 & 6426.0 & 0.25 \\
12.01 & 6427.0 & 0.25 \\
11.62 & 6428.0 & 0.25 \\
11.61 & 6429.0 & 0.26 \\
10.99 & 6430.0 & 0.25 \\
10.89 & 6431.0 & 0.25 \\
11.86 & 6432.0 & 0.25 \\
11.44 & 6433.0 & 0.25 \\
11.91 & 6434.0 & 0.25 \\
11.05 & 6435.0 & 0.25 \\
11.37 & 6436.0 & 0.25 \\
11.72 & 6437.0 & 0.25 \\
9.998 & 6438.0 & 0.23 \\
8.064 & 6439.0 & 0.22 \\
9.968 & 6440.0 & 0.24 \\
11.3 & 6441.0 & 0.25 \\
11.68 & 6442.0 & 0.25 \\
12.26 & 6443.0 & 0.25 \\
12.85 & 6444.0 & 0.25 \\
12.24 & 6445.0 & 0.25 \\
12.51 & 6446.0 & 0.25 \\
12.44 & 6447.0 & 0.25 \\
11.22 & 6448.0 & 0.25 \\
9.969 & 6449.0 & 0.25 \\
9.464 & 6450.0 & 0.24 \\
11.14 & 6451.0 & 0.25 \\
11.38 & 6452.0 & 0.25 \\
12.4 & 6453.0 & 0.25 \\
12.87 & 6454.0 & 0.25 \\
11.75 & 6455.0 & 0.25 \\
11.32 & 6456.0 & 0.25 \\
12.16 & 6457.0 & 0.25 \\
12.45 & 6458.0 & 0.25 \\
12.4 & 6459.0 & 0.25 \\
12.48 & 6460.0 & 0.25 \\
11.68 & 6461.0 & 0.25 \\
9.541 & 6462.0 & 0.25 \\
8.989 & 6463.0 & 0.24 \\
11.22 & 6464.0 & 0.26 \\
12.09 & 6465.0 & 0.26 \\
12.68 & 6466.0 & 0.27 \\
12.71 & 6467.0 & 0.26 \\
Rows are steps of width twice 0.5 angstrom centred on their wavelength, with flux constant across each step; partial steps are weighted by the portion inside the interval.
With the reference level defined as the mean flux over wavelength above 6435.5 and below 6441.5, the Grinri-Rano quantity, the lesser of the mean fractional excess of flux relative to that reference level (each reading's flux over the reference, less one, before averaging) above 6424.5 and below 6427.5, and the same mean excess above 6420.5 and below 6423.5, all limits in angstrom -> 0.065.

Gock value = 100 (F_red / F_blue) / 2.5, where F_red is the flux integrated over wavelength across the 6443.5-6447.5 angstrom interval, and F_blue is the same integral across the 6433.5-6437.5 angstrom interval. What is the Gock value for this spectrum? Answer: 43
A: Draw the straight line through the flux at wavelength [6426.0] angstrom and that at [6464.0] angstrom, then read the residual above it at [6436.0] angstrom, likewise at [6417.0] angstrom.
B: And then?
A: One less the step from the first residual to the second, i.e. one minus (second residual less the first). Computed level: 1.2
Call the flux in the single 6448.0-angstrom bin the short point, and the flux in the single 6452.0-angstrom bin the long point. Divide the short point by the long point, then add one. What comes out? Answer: 1.99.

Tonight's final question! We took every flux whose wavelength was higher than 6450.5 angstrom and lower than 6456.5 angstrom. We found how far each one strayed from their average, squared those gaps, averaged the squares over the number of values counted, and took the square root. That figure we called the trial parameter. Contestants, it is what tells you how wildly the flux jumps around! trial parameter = 0.63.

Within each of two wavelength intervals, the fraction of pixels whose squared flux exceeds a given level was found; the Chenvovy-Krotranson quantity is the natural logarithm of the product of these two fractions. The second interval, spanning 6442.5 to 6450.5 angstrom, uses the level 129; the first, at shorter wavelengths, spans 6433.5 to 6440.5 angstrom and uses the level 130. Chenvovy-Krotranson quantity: -1.7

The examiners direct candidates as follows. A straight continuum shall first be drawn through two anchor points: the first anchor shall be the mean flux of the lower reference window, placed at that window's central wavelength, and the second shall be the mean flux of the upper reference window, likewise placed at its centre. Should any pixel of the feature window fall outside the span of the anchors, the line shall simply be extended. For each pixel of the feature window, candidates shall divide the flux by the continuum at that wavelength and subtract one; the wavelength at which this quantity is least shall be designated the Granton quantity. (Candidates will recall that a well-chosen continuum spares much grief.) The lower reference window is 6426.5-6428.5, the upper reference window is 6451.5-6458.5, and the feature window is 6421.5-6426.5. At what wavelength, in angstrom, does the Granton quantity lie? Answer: 6422.0 angstrom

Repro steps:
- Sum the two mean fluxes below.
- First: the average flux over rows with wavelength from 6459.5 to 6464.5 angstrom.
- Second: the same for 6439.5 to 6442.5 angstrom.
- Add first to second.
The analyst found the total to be 21.8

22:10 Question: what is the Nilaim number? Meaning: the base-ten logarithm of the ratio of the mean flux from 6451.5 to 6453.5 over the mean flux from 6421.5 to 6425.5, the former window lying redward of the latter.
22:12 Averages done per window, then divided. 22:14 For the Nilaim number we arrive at 0.014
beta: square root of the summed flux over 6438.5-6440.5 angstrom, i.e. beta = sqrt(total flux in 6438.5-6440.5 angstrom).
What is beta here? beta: 4.25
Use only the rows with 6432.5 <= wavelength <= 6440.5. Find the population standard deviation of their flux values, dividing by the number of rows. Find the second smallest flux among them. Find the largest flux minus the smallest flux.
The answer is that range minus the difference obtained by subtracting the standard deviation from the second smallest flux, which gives -4.9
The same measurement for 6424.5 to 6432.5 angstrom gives -9.5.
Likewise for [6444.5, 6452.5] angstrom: -5.9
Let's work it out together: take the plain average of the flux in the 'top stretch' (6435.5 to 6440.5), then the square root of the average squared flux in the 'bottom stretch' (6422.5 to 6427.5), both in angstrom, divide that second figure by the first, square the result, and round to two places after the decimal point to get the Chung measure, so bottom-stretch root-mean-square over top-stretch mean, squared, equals 1.34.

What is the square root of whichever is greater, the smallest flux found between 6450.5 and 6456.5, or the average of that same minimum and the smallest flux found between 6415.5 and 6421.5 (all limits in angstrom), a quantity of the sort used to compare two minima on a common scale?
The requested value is 3.34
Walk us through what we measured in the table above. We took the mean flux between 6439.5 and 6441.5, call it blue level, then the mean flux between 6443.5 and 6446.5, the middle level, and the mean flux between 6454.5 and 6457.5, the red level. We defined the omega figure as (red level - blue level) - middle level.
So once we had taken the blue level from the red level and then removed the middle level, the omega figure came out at -11.4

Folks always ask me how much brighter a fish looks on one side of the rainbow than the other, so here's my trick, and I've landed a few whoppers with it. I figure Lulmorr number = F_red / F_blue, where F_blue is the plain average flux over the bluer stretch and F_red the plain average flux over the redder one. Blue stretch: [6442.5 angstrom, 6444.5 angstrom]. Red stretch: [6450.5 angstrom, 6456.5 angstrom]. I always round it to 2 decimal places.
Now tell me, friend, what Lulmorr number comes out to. 0.94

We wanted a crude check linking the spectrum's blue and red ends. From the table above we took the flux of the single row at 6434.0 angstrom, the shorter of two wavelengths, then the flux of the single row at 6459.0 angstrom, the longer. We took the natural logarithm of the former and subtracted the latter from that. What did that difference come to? -9.9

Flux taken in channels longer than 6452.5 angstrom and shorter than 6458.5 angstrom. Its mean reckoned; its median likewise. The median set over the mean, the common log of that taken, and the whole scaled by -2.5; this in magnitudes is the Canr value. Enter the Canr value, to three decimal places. -0.011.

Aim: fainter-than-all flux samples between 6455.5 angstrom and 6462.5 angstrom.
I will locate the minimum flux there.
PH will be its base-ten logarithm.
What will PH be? 0.98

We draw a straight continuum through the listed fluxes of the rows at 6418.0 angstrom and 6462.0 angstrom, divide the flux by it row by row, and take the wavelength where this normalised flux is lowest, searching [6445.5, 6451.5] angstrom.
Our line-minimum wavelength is 6450.0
